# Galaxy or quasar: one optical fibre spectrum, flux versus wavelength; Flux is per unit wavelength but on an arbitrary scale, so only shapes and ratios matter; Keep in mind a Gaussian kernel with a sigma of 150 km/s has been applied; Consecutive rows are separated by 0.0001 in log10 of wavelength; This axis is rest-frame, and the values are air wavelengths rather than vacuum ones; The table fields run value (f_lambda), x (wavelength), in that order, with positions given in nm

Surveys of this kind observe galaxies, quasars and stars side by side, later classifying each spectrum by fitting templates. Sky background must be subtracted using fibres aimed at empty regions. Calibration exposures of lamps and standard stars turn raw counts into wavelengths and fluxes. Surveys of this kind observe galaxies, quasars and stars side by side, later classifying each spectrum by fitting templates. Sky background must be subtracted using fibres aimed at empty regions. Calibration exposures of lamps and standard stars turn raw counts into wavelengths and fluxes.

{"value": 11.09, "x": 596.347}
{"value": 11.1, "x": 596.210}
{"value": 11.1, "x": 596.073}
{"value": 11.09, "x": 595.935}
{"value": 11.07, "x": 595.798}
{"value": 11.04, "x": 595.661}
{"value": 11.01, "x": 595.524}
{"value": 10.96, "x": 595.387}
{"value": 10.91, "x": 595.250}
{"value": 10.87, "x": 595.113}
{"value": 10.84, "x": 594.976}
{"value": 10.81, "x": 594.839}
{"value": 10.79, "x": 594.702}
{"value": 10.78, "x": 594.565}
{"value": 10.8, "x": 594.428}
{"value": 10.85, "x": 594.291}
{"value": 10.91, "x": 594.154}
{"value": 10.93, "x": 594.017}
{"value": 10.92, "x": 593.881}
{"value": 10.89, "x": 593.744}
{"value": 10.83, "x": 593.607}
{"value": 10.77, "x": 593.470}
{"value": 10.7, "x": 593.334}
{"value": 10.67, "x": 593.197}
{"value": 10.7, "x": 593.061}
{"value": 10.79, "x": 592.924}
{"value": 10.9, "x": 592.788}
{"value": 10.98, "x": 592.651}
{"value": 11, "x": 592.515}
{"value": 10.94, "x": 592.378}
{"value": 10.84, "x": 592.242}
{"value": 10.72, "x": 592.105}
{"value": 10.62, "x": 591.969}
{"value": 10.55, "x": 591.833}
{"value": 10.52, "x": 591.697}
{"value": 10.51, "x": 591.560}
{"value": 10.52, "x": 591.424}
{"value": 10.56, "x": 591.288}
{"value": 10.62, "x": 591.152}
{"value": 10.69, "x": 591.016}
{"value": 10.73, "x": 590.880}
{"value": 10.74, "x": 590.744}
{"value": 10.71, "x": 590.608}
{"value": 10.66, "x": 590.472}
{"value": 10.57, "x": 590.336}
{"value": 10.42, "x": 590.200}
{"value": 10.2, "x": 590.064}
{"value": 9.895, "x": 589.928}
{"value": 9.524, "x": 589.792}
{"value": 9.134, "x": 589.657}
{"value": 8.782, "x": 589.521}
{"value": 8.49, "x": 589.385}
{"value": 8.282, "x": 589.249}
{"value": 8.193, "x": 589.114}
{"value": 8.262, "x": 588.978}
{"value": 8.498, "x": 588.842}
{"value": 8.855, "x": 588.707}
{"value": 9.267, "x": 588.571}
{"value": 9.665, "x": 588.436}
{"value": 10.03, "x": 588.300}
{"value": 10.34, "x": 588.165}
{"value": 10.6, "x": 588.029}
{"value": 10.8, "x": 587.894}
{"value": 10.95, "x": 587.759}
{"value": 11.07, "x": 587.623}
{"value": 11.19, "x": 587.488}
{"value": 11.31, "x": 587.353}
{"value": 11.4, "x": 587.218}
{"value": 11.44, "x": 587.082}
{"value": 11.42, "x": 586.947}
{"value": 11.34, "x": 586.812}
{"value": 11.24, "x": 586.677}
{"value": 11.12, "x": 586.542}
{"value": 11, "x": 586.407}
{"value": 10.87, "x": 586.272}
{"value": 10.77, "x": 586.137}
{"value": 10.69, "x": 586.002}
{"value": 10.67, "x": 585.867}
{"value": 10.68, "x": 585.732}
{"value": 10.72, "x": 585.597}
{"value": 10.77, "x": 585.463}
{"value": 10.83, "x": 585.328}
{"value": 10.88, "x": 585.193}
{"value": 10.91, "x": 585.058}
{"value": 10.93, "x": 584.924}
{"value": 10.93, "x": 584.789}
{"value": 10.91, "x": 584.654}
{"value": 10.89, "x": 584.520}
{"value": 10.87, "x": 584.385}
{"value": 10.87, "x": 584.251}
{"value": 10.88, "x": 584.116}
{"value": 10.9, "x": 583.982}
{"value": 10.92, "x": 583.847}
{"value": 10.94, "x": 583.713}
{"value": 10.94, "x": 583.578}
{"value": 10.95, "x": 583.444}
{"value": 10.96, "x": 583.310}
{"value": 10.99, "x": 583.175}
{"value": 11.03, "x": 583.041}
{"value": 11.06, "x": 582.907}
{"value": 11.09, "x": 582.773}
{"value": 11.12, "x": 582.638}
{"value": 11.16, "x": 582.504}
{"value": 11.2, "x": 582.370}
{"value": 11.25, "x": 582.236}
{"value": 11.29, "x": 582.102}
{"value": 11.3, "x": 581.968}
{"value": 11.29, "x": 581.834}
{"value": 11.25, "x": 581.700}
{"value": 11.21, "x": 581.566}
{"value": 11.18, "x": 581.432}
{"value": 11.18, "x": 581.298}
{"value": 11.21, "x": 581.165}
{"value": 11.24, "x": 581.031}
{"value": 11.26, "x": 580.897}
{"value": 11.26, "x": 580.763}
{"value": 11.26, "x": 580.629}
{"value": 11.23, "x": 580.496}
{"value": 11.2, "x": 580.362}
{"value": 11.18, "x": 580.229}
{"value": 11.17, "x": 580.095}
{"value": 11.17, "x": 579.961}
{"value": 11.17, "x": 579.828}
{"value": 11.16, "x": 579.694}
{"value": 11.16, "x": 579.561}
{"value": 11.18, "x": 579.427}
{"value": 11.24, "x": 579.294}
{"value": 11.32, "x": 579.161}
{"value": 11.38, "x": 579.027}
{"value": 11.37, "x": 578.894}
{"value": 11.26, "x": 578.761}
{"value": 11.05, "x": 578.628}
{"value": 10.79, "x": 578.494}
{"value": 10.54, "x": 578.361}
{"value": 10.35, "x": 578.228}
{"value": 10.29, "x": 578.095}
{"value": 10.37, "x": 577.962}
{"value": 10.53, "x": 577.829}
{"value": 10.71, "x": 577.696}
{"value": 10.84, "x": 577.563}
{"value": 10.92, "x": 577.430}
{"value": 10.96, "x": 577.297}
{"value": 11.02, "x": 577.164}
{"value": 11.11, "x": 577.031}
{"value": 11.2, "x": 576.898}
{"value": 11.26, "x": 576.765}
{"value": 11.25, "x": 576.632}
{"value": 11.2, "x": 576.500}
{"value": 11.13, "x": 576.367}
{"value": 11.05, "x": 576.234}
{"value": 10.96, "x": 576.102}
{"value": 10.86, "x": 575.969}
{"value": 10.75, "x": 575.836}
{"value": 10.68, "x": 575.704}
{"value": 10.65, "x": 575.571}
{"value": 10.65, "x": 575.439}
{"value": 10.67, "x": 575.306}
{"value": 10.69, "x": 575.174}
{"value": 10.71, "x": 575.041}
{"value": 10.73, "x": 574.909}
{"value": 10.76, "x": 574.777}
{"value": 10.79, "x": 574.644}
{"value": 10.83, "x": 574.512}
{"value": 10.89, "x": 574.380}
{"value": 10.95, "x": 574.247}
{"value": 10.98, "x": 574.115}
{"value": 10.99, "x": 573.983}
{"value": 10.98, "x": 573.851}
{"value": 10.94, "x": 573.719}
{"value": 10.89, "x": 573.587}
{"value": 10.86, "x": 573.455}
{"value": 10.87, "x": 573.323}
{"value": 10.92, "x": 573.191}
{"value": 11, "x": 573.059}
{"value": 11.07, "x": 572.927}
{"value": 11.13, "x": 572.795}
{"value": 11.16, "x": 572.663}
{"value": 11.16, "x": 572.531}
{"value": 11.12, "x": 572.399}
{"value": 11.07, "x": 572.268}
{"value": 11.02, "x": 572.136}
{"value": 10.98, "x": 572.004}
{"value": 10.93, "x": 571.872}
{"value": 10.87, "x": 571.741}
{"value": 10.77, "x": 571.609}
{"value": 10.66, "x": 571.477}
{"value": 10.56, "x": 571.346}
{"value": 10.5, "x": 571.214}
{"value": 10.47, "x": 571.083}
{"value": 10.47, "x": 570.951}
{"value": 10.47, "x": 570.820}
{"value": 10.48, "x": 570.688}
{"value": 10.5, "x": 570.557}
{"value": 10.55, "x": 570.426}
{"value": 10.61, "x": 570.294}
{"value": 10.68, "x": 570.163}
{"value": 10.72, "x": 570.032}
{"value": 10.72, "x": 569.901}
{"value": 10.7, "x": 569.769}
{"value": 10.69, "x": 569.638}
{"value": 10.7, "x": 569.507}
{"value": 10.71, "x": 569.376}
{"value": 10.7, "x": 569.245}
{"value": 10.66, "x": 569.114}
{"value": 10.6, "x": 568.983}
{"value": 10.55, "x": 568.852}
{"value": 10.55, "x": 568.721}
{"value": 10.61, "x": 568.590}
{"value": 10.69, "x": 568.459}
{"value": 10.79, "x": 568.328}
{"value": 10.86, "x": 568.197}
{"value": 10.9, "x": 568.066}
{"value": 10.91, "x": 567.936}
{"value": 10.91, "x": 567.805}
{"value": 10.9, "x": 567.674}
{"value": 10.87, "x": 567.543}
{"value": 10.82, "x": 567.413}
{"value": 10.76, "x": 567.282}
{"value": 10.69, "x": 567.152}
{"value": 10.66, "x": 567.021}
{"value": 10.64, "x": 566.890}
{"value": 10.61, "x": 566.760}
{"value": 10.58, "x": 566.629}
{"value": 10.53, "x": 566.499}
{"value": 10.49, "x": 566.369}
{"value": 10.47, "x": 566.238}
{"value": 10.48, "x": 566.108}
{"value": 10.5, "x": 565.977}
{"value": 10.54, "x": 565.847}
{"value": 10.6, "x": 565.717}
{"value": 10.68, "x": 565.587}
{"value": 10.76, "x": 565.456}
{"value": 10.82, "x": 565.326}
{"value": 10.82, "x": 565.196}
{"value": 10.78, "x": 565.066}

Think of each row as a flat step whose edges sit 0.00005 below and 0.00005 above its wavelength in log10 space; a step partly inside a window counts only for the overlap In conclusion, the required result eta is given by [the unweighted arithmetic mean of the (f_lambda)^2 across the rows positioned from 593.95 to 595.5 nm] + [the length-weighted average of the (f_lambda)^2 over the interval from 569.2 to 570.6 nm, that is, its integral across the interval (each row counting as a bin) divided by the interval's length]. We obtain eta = 231.7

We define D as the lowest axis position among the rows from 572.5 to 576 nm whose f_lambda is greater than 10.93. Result 572.531 nm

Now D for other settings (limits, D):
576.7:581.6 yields 576.765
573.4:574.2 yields 573.719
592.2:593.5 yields 592.378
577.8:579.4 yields 578.628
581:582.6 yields 581.031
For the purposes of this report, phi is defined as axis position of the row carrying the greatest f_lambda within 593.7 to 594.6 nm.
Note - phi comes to 594.017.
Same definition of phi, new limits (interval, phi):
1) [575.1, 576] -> 575.969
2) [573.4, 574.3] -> 573.983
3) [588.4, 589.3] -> 588.436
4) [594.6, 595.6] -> 595.524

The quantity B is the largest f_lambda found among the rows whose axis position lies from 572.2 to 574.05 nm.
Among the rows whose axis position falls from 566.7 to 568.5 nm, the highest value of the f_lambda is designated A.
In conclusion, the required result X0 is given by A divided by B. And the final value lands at 0.98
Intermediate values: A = 10.91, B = 11.16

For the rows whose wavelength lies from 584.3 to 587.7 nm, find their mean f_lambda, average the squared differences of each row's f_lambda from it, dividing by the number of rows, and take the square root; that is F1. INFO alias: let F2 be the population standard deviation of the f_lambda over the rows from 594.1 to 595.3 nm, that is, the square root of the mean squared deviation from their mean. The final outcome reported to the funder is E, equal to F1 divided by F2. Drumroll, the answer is 5.2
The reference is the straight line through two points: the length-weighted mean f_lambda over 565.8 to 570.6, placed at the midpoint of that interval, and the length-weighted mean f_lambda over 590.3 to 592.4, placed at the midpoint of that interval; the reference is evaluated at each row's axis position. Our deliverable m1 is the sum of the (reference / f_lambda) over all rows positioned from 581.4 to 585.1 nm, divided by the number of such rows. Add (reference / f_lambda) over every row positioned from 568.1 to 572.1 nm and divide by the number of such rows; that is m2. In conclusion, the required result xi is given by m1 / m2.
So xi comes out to 0.96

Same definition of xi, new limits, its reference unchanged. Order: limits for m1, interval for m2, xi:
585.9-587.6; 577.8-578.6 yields 0.94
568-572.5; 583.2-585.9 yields 1.02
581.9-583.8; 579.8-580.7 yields 1.01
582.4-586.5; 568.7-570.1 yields 0.98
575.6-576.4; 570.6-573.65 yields 0.99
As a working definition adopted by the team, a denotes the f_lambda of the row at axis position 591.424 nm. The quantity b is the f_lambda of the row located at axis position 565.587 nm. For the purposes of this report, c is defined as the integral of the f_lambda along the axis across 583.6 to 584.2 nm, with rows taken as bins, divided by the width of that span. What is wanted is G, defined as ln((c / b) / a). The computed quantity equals -2.33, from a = 10.52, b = 10.68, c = 10.9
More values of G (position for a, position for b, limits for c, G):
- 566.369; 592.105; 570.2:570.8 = -2.37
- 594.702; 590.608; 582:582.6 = -2.33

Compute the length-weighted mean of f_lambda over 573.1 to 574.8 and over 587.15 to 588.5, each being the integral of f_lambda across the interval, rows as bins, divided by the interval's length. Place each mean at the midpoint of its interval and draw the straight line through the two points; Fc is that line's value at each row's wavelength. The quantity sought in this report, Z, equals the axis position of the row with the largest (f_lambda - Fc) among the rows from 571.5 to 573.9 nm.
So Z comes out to 572.663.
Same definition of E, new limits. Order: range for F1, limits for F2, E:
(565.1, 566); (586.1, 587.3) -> 0.5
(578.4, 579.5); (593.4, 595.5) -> 3.2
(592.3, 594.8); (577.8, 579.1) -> 0.2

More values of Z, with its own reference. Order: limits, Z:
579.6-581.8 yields 580.897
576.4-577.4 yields 576.765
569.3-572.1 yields 572.004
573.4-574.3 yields 573.983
